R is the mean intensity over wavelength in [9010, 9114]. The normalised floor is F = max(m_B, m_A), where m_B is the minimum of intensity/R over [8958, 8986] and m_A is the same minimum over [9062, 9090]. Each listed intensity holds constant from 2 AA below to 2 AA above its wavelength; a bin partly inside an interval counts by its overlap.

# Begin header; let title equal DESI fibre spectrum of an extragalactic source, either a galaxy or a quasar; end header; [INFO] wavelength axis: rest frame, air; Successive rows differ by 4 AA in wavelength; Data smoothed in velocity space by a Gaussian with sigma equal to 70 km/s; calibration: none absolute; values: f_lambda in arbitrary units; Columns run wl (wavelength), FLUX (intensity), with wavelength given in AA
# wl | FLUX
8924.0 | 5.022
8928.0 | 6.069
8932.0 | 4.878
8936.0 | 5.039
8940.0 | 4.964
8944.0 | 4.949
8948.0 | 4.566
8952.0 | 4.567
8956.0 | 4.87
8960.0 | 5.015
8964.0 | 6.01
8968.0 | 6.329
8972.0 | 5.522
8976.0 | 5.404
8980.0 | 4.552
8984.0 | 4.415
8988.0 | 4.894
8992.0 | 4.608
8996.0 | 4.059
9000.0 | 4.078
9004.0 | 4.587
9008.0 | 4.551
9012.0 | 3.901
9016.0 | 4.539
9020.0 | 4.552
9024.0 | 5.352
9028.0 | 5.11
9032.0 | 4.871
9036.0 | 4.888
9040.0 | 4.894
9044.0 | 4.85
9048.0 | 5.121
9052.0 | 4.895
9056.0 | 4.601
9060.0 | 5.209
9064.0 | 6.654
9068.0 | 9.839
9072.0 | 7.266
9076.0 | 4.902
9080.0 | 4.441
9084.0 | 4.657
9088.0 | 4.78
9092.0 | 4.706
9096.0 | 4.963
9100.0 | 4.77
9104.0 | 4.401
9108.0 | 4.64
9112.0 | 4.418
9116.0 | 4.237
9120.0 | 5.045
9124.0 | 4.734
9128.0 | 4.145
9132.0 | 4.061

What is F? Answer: 0.867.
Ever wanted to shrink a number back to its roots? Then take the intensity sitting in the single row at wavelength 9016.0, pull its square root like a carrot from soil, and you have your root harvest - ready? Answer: 2.13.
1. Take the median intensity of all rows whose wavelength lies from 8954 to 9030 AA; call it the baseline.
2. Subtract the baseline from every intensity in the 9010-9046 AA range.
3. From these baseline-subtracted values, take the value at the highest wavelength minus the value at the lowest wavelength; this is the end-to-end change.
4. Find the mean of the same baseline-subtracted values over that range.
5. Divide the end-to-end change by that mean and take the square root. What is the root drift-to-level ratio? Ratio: 2.4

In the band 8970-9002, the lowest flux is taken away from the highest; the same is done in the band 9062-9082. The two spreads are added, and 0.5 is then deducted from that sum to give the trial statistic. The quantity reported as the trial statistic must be 6.4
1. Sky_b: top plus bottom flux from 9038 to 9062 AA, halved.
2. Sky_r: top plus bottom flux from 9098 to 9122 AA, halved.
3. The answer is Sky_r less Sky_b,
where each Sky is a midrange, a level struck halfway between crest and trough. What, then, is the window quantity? -0.26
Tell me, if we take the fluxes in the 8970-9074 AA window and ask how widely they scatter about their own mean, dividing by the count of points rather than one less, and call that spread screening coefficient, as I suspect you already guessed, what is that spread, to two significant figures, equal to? 1.2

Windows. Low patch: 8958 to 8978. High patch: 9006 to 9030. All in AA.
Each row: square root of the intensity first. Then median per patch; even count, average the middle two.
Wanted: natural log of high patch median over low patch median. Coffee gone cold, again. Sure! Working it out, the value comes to -0.10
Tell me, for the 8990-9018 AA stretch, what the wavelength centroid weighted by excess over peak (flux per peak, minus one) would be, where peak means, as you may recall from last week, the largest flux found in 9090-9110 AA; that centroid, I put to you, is 9004.0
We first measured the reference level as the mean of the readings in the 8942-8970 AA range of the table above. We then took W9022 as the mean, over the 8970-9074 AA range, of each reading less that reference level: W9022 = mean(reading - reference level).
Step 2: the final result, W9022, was -0.1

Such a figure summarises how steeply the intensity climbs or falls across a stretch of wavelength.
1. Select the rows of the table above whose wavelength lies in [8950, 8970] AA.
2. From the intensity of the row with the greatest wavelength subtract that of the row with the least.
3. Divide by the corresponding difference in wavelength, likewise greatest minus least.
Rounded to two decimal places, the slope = 0.11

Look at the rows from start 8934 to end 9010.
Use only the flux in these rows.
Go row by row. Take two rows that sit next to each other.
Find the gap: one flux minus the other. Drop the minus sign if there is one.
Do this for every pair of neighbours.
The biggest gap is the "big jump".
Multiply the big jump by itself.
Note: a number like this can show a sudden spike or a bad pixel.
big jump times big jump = 1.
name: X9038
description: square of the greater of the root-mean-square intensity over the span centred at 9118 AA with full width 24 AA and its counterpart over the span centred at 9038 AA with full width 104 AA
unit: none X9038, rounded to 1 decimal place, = 27.2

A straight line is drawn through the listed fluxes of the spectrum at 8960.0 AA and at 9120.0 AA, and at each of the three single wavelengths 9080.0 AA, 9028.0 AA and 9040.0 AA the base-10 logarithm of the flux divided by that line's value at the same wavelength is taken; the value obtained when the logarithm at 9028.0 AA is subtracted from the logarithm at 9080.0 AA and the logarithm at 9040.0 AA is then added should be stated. -0.074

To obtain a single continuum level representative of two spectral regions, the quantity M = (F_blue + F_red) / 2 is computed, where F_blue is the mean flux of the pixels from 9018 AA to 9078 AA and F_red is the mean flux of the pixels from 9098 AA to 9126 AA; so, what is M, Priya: 5.07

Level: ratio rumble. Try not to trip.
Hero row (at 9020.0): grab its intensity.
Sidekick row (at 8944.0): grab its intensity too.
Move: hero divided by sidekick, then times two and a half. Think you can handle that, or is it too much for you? 2.3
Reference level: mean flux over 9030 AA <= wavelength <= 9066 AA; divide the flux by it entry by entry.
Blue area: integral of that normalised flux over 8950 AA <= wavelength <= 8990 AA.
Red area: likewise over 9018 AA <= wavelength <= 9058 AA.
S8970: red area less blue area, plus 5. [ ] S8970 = 3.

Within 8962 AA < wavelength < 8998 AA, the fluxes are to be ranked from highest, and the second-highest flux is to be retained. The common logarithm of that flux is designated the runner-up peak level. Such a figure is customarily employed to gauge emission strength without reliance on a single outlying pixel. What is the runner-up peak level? 0.78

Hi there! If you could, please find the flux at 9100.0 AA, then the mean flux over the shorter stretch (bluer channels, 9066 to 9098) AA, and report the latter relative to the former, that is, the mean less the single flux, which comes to 0.92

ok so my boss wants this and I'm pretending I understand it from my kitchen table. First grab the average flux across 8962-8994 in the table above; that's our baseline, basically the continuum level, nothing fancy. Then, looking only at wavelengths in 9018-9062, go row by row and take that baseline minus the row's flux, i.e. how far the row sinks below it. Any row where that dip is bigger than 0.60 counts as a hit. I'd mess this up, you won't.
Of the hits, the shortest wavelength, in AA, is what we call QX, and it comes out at 9020.0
